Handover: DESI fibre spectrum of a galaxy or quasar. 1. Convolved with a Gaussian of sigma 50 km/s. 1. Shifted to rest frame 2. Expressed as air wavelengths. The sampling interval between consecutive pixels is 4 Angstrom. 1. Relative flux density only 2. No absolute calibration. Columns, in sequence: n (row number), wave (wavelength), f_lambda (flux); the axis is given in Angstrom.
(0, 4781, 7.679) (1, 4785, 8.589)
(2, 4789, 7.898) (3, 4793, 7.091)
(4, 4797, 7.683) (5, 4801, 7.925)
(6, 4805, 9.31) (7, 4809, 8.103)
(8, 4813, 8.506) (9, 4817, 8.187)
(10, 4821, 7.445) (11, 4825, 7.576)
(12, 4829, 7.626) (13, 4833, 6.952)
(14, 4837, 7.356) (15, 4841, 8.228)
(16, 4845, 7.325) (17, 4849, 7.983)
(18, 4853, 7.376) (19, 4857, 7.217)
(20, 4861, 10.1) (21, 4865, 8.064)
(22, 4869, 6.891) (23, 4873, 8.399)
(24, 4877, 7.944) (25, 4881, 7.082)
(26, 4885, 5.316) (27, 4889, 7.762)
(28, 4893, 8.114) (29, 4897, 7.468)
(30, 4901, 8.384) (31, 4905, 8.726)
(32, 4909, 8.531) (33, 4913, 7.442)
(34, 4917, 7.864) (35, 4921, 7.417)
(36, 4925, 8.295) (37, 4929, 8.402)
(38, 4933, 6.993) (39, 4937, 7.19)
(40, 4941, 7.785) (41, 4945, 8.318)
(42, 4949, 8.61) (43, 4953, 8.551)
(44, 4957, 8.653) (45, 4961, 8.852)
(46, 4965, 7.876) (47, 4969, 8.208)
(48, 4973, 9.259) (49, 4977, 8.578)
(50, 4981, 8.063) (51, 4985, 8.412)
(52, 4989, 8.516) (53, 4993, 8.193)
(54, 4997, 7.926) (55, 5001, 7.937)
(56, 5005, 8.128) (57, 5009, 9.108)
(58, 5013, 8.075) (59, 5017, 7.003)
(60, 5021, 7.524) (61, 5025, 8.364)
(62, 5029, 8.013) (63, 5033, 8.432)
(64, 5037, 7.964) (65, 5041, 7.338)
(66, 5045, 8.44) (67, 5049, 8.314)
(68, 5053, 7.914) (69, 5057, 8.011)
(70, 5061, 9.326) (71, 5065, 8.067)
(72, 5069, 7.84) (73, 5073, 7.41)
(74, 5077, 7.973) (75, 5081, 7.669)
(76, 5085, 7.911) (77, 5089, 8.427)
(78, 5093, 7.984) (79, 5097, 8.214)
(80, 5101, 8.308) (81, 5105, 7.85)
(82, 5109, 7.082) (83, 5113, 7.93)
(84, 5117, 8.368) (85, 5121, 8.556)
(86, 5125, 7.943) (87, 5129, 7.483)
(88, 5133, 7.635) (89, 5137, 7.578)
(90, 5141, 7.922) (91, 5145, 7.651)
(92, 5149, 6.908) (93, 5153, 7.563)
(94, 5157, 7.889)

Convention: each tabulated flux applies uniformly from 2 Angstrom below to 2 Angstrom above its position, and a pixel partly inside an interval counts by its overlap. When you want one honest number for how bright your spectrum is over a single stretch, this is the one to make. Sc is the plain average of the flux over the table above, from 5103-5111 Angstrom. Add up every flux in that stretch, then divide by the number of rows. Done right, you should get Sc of 7.5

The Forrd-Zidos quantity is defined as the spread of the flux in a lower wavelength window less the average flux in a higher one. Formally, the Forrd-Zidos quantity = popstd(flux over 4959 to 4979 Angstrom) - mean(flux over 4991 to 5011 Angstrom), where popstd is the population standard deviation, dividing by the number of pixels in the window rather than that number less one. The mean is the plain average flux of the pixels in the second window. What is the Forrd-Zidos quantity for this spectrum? -7.8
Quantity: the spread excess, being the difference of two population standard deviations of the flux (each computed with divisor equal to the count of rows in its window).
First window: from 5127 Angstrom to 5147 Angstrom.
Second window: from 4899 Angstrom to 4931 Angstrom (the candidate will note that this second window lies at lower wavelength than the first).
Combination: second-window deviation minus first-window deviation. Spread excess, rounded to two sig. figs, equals 0.32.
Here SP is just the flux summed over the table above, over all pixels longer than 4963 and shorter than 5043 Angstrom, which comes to 163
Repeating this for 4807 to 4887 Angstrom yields 154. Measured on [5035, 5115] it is 160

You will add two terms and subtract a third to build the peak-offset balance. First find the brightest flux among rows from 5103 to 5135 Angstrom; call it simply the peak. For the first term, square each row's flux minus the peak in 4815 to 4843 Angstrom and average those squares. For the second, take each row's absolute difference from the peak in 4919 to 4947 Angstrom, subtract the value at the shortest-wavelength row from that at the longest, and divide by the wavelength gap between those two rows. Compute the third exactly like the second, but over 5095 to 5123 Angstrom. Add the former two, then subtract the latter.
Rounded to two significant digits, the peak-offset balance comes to 1.0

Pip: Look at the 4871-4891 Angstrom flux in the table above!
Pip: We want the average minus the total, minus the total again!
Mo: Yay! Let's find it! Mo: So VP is -65.7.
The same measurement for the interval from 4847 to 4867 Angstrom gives -73.3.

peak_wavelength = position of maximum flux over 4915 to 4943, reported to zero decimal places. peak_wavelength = 4929 Angstrom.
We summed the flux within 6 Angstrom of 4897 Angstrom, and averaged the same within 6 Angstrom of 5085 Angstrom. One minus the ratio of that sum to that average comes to -1.99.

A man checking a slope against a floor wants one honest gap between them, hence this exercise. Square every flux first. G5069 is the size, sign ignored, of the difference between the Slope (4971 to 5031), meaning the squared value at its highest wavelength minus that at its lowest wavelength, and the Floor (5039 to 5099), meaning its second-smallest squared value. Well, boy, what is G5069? 76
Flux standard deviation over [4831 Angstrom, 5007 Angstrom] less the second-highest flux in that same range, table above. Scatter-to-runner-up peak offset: -8.5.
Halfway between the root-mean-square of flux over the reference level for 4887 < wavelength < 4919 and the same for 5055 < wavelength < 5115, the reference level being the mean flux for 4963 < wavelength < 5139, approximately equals 0.995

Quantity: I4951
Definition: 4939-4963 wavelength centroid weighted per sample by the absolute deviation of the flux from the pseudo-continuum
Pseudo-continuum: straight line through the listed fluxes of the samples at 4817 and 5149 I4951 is 4953.9 Angstrom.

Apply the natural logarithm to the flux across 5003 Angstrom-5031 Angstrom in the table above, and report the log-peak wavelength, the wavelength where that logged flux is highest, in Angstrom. 5009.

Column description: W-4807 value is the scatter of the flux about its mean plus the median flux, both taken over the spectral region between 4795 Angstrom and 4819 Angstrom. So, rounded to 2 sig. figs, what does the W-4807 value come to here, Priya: 8.7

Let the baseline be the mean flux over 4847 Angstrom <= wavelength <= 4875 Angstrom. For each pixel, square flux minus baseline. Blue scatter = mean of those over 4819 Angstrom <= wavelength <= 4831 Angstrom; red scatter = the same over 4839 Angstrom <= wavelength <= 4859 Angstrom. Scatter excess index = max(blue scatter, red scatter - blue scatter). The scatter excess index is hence 0.21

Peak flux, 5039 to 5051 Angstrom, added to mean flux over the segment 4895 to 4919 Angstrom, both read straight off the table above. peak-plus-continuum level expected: 16.51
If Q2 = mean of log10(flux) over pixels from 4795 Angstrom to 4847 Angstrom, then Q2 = 0.894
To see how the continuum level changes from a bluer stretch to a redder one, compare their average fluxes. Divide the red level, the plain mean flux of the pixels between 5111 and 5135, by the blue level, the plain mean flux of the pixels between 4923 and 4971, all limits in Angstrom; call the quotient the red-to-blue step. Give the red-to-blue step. 0.98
